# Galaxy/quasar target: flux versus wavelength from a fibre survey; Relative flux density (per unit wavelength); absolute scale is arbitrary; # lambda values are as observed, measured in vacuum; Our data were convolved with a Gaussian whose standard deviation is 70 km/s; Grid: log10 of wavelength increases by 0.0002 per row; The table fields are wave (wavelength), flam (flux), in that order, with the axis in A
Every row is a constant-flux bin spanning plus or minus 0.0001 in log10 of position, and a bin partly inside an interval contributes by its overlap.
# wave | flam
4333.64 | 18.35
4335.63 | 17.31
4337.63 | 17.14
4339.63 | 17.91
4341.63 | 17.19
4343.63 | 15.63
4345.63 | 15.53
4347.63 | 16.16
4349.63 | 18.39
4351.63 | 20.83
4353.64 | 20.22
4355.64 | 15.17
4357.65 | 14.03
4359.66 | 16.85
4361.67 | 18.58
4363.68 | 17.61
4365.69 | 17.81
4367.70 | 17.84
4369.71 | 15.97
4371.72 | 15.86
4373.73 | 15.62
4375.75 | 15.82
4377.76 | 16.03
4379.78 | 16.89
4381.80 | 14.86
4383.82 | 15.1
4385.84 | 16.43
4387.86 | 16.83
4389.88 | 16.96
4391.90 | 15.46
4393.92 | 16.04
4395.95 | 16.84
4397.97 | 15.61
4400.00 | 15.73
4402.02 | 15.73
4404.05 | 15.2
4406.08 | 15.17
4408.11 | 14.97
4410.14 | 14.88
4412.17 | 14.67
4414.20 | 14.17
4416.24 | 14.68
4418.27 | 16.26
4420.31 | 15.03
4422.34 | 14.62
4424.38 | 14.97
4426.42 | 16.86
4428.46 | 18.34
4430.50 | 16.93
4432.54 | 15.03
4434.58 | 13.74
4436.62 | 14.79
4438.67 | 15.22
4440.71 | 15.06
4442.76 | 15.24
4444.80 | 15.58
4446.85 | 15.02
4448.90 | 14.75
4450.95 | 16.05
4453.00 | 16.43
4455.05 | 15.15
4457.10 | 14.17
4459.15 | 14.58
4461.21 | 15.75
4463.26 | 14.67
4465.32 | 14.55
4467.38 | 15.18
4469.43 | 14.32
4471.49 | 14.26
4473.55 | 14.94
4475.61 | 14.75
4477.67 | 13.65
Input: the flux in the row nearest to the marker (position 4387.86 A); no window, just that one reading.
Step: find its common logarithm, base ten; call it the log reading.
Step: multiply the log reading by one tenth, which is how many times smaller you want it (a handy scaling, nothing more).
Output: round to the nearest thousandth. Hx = 0.123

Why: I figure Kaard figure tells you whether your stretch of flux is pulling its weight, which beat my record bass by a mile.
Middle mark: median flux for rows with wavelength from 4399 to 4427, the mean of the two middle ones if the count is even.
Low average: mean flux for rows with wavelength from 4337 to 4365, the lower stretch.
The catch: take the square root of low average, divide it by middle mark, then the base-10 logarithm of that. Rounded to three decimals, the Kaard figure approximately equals -0.558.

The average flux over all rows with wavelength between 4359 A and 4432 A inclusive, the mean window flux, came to 16.0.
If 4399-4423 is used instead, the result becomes 15.1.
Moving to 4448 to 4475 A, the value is 15.0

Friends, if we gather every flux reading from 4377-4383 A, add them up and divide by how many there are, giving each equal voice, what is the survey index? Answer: 15.9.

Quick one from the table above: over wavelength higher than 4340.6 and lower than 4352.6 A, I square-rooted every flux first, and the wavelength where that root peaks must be 4351.63 A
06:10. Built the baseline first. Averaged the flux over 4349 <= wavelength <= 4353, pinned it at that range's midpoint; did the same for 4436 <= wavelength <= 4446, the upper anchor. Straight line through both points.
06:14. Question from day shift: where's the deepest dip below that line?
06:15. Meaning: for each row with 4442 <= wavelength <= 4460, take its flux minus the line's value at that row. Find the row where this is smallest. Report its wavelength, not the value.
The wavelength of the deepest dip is 4457.10 A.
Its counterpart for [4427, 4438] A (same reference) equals 4434.58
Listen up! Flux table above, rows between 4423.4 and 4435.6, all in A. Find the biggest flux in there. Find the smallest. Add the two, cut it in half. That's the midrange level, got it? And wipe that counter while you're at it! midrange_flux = 16.0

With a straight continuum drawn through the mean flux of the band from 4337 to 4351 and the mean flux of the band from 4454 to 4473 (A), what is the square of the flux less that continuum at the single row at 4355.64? 2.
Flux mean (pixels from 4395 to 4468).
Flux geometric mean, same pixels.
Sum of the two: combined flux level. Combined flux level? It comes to 30.6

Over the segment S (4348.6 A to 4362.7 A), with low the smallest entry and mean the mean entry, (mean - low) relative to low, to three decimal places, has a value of 0.263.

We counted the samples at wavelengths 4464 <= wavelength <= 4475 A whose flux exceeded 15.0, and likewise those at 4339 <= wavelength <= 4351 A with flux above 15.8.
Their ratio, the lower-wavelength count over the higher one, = 4.0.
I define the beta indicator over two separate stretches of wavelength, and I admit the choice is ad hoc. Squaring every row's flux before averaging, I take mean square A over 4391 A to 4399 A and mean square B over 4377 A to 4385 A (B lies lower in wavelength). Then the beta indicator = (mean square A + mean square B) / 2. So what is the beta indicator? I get 252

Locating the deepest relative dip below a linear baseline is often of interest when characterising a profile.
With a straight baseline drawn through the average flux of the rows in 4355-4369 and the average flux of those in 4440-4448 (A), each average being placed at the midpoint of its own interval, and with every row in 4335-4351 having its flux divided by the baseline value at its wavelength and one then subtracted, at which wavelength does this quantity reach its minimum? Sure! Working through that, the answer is 4345.63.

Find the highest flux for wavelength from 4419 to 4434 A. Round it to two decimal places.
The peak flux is 18.34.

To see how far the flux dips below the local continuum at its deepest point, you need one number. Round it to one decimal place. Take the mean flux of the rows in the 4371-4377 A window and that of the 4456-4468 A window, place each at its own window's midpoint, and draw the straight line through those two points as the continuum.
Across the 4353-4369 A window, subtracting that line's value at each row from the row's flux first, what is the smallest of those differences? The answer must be -1.9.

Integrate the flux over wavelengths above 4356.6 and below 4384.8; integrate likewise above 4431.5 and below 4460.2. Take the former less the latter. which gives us 29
